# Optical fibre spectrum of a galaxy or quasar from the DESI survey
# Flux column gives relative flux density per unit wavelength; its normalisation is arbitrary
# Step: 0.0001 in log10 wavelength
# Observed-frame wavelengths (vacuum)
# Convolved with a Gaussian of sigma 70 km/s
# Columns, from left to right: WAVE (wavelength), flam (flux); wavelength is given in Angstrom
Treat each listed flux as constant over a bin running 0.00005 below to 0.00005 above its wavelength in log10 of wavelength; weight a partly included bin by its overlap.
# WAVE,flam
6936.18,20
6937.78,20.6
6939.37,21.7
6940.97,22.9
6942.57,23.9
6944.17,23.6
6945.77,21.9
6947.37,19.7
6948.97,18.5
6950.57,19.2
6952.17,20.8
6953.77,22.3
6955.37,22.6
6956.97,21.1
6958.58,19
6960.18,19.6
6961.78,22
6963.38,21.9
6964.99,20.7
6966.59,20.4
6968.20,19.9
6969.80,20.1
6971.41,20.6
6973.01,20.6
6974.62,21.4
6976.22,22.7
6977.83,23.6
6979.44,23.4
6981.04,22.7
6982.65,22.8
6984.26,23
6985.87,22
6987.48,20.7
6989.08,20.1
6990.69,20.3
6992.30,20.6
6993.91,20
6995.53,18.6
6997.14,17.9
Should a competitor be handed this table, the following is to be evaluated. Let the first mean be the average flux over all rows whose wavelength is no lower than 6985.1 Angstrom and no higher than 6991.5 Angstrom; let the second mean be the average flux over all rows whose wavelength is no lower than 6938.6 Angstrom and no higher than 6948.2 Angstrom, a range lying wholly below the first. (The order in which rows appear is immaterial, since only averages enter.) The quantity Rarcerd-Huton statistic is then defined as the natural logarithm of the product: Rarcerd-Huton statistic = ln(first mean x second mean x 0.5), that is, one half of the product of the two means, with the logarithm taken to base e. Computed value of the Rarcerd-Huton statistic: 5.44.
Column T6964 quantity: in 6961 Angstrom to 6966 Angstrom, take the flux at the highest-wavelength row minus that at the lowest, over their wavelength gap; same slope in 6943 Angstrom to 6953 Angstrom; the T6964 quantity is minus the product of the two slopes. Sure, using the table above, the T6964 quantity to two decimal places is -0.14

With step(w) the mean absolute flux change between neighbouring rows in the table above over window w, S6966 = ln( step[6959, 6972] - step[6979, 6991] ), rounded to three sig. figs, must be -1.85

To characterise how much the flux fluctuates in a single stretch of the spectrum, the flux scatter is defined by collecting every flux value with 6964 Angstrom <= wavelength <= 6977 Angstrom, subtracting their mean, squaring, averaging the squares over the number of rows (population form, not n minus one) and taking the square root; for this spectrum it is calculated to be 0.83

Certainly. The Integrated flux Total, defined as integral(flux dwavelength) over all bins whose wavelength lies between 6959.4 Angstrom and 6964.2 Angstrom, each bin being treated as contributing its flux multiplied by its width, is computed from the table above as 102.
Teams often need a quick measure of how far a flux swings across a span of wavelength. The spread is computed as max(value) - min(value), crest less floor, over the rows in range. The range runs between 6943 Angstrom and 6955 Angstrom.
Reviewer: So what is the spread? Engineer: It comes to 5.1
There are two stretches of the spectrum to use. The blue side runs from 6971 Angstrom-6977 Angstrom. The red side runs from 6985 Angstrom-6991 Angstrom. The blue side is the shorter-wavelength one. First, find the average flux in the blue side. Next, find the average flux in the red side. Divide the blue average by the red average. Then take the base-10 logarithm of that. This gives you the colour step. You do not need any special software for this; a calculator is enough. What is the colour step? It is 0.011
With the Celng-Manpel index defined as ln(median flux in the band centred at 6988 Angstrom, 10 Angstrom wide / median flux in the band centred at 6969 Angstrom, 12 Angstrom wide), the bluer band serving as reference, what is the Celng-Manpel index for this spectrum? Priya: 0.00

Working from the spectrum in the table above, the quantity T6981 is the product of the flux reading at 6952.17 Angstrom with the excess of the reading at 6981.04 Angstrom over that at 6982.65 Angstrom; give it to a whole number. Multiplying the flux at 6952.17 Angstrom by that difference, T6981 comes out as -2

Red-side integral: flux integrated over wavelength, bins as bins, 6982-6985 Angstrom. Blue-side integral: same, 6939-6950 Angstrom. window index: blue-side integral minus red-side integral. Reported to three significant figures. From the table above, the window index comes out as 170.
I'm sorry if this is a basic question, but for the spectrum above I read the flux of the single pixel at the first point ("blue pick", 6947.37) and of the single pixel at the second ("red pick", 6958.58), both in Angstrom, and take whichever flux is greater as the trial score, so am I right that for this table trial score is 19.7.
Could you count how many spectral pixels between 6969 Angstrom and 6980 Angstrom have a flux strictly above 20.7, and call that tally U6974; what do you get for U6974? 4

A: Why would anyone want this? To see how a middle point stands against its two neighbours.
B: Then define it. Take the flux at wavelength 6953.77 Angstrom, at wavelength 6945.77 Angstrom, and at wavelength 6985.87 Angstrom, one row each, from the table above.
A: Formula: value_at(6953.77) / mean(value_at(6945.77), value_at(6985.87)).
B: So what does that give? 1.02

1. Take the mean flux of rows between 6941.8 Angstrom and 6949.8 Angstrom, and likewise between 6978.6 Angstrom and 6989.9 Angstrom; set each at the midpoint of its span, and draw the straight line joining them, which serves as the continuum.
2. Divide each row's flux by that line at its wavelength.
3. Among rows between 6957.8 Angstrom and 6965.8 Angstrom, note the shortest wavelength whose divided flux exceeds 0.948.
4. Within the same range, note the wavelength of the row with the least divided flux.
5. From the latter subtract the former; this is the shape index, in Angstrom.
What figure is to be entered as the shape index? -3.2 Angstrom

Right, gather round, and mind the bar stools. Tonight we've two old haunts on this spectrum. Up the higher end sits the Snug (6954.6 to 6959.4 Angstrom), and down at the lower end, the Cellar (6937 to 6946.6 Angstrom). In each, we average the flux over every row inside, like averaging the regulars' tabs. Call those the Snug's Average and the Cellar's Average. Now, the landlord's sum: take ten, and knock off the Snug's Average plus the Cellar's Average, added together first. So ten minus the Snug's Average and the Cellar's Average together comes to -33.3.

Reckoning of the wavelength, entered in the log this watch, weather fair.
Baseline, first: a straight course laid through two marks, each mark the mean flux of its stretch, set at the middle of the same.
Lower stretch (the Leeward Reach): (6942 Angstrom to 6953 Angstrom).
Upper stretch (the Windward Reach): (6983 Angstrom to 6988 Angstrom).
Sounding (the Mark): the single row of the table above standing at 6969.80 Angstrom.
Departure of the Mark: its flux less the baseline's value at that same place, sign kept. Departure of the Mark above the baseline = -1.5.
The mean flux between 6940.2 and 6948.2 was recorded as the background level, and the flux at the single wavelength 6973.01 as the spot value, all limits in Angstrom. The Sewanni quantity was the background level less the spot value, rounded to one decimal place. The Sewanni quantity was 1.8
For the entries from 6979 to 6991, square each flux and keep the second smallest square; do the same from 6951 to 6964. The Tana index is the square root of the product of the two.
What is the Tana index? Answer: 397.9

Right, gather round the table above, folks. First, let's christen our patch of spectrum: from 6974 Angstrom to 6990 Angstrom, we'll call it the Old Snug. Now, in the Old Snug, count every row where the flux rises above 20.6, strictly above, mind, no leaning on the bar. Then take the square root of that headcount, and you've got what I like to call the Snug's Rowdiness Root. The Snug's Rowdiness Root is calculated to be 3.00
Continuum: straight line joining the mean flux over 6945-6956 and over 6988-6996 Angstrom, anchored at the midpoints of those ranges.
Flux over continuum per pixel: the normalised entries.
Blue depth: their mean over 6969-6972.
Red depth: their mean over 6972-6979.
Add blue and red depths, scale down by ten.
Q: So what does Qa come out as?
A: 0.209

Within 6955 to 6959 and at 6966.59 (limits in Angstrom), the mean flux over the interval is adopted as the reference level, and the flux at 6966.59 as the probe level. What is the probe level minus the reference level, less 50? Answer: -50.5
